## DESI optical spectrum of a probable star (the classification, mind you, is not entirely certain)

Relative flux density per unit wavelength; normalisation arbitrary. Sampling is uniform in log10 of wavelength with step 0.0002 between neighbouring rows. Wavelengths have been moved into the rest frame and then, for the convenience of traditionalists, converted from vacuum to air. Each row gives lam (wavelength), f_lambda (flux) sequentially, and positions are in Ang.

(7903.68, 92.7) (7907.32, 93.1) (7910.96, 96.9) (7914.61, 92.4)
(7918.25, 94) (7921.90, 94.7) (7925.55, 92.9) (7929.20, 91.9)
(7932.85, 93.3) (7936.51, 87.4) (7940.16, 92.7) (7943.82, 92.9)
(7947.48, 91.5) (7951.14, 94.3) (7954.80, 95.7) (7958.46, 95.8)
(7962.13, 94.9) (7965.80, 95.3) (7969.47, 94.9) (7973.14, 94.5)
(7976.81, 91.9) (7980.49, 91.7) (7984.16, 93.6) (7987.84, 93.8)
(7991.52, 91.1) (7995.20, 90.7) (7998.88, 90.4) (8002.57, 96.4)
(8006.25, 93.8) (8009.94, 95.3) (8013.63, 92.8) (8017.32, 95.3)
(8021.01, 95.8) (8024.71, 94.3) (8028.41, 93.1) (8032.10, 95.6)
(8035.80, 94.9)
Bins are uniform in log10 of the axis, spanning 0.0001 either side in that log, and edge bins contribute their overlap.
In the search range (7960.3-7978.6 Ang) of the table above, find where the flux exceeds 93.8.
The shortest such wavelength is 7962.13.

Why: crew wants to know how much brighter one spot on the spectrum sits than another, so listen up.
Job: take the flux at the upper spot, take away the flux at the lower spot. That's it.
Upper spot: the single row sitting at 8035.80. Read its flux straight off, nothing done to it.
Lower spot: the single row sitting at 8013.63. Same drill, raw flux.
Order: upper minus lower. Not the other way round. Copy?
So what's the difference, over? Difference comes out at 2.1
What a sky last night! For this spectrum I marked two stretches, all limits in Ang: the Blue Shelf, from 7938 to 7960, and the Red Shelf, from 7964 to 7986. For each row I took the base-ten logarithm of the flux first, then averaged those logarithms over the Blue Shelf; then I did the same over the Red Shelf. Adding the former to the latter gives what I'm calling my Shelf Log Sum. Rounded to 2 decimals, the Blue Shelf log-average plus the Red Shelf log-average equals 3.94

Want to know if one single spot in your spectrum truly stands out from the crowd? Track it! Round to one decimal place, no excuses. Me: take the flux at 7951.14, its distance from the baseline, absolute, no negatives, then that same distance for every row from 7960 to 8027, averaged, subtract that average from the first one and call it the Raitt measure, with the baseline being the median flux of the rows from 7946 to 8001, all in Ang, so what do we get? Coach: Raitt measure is -1.0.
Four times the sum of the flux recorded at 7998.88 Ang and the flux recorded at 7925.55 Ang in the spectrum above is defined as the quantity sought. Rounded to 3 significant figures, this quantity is 733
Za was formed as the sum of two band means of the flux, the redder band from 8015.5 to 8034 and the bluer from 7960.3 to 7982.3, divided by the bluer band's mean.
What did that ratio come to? 2.01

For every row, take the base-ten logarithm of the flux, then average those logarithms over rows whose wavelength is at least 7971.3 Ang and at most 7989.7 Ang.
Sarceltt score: 1.97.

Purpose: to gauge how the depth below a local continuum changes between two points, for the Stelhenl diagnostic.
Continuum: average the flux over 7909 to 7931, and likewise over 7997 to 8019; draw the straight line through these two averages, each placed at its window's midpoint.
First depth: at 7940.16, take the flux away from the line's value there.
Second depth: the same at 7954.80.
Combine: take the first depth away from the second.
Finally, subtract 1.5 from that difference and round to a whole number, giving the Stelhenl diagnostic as -4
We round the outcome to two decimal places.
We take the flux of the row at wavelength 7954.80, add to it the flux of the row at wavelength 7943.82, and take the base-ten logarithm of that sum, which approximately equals 2.28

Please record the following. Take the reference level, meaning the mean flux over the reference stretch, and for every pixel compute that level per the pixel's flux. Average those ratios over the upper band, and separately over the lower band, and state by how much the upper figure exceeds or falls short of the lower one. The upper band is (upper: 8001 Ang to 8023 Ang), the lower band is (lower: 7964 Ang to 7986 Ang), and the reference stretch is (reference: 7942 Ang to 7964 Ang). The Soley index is -0.013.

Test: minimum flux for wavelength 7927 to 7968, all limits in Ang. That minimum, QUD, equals 87.4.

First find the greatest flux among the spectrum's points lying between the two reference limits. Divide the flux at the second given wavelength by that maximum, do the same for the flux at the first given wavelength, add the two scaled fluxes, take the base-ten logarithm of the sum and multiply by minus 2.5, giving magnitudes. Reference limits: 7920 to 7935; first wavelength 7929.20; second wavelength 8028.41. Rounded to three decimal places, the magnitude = -0.727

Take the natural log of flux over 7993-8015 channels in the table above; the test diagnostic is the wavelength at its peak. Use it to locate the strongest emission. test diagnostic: 8002.57 Ang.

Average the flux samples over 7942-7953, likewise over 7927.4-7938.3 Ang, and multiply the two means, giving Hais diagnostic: 8442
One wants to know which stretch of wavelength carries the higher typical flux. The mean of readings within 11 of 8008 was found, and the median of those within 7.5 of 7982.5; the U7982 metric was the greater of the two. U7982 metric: 94.0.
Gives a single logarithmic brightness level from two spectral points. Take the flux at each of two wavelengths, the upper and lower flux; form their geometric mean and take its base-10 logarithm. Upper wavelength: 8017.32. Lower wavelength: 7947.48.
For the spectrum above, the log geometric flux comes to 1.97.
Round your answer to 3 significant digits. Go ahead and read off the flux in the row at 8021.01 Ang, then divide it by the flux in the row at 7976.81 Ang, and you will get 1.04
